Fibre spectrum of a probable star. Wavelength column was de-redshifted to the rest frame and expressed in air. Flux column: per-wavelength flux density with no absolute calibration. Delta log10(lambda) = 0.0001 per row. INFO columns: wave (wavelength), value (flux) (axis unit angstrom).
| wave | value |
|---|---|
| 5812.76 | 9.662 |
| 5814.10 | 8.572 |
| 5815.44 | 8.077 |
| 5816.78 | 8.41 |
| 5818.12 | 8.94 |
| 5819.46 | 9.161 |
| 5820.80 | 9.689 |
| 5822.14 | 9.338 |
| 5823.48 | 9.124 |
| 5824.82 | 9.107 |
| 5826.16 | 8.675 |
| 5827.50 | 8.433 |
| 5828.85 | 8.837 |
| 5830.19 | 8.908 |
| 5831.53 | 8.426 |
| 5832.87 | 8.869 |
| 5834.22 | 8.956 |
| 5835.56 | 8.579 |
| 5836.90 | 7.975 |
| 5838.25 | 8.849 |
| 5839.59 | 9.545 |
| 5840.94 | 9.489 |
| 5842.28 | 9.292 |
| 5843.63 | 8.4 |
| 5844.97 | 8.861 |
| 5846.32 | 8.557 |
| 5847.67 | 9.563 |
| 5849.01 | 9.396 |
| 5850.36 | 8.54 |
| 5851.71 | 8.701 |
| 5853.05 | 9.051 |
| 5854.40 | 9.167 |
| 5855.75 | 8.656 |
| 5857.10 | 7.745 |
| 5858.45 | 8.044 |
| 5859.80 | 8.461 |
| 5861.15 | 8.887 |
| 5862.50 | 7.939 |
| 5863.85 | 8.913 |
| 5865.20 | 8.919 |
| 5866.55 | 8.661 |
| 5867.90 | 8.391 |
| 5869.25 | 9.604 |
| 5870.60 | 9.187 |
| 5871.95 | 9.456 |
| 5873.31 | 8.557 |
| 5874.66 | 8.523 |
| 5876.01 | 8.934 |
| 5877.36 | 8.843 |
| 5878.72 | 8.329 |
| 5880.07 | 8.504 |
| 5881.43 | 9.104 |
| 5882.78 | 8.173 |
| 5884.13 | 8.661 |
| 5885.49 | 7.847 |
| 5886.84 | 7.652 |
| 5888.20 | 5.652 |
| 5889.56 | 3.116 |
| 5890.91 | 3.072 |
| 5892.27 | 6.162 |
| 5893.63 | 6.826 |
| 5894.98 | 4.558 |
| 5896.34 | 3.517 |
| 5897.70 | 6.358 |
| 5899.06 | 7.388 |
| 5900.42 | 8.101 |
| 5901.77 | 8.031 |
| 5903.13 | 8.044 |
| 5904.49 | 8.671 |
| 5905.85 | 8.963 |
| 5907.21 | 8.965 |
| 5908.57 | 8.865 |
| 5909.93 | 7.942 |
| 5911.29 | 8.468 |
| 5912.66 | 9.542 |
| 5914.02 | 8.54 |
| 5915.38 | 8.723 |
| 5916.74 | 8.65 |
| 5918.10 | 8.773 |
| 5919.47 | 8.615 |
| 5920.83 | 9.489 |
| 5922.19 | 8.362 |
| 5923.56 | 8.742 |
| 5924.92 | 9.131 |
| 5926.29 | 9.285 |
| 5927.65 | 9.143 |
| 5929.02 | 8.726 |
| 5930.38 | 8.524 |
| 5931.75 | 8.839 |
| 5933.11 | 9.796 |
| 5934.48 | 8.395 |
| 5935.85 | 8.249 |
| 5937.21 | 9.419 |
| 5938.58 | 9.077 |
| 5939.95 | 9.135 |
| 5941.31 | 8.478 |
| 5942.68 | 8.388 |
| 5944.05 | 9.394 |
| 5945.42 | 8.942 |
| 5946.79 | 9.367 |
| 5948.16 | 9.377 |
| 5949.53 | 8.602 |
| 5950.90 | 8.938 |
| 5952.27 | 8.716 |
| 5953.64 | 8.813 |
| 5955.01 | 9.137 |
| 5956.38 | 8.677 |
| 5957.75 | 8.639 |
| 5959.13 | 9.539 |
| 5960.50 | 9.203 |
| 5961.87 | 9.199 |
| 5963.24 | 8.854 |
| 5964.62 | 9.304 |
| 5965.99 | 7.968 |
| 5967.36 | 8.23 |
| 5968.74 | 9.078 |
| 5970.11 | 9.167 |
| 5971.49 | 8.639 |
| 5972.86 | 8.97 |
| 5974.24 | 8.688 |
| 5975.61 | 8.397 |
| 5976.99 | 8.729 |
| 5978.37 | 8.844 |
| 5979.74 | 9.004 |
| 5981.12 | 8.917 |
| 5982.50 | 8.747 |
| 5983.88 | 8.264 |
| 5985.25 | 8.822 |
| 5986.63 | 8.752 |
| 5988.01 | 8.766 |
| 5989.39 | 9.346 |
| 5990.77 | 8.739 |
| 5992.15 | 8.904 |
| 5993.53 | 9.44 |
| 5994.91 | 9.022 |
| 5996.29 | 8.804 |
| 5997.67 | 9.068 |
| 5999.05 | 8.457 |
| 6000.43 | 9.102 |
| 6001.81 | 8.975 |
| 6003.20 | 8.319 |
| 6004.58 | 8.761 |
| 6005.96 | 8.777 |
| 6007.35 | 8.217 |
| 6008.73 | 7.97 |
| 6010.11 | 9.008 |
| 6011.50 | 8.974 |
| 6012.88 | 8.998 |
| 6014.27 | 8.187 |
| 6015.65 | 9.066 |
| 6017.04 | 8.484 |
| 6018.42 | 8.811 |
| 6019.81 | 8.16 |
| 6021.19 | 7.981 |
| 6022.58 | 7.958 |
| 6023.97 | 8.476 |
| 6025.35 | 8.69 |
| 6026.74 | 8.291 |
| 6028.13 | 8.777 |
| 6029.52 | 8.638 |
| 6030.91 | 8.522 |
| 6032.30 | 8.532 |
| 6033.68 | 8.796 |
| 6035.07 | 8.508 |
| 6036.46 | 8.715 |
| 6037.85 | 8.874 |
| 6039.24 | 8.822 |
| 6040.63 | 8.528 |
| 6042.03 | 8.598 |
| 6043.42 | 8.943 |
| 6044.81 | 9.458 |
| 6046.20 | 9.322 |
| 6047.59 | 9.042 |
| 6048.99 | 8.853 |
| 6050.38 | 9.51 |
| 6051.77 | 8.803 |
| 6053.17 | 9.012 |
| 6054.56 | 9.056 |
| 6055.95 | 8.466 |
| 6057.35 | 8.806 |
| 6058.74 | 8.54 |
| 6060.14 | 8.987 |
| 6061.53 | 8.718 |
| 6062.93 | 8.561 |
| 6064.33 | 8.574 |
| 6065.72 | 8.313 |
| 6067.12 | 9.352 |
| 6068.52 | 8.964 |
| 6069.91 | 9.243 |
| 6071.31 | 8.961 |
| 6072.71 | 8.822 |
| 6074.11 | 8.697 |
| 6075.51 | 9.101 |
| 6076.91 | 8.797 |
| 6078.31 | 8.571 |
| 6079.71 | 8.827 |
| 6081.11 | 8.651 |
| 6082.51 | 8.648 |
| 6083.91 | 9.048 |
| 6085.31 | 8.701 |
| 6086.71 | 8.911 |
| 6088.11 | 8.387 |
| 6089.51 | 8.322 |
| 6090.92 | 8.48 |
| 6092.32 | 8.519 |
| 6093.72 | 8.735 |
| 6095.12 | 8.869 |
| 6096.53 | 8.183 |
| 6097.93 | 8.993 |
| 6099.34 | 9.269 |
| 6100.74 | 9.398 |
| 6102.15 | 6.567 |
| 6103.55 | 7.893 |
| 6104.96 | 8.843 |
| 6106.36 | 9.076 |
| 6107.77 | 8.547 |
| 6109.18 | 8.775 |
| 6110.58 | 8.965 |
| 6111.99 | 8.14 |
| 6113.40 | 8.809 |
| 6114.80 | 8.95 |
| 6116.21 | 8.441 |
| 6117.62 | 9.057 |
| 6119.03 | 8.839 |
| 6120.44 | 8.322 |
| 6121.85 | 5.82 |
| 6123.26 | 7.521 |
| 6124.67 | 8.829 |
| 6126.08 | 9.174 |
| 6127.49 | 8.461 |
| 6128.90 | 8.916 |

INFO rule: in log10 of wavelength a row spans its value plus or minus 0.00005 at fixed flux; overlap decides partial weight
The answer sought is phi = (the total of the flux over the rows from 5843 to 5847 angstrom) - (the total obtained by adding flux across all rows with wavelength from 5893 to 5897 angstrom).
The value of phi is 11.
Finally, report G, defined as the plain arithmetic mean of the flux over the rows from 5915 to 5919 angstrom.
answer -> 8.72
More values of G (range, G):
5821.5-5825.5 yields 9.19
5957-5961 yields 9.13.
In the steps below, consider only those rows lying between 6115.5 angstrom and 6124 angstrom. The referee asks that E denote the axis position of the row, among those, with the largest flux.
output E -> 6117.62 angstrom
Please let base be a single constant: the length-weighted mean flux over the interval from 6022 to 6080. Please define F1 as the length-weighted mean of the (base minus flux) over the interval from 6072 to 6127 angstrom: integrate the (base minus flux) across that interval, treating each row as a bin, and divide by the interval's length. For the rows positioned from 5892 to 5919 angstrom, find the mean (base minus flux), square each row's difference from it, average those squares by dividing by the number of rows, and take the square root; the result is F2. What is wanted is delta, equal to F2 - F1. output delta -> 1.31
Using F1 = 0.21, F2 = 1.52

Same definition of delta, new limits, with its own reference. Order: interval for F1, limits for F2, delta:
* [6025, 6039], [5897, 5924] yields 0.54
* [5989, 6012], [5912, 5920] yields 0.36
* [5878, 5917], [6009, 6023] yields -0.90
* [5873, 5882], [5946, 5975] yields 0.28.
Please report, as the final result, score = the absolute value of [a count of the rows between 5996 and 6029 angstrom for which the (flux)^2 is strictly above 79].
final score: 7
